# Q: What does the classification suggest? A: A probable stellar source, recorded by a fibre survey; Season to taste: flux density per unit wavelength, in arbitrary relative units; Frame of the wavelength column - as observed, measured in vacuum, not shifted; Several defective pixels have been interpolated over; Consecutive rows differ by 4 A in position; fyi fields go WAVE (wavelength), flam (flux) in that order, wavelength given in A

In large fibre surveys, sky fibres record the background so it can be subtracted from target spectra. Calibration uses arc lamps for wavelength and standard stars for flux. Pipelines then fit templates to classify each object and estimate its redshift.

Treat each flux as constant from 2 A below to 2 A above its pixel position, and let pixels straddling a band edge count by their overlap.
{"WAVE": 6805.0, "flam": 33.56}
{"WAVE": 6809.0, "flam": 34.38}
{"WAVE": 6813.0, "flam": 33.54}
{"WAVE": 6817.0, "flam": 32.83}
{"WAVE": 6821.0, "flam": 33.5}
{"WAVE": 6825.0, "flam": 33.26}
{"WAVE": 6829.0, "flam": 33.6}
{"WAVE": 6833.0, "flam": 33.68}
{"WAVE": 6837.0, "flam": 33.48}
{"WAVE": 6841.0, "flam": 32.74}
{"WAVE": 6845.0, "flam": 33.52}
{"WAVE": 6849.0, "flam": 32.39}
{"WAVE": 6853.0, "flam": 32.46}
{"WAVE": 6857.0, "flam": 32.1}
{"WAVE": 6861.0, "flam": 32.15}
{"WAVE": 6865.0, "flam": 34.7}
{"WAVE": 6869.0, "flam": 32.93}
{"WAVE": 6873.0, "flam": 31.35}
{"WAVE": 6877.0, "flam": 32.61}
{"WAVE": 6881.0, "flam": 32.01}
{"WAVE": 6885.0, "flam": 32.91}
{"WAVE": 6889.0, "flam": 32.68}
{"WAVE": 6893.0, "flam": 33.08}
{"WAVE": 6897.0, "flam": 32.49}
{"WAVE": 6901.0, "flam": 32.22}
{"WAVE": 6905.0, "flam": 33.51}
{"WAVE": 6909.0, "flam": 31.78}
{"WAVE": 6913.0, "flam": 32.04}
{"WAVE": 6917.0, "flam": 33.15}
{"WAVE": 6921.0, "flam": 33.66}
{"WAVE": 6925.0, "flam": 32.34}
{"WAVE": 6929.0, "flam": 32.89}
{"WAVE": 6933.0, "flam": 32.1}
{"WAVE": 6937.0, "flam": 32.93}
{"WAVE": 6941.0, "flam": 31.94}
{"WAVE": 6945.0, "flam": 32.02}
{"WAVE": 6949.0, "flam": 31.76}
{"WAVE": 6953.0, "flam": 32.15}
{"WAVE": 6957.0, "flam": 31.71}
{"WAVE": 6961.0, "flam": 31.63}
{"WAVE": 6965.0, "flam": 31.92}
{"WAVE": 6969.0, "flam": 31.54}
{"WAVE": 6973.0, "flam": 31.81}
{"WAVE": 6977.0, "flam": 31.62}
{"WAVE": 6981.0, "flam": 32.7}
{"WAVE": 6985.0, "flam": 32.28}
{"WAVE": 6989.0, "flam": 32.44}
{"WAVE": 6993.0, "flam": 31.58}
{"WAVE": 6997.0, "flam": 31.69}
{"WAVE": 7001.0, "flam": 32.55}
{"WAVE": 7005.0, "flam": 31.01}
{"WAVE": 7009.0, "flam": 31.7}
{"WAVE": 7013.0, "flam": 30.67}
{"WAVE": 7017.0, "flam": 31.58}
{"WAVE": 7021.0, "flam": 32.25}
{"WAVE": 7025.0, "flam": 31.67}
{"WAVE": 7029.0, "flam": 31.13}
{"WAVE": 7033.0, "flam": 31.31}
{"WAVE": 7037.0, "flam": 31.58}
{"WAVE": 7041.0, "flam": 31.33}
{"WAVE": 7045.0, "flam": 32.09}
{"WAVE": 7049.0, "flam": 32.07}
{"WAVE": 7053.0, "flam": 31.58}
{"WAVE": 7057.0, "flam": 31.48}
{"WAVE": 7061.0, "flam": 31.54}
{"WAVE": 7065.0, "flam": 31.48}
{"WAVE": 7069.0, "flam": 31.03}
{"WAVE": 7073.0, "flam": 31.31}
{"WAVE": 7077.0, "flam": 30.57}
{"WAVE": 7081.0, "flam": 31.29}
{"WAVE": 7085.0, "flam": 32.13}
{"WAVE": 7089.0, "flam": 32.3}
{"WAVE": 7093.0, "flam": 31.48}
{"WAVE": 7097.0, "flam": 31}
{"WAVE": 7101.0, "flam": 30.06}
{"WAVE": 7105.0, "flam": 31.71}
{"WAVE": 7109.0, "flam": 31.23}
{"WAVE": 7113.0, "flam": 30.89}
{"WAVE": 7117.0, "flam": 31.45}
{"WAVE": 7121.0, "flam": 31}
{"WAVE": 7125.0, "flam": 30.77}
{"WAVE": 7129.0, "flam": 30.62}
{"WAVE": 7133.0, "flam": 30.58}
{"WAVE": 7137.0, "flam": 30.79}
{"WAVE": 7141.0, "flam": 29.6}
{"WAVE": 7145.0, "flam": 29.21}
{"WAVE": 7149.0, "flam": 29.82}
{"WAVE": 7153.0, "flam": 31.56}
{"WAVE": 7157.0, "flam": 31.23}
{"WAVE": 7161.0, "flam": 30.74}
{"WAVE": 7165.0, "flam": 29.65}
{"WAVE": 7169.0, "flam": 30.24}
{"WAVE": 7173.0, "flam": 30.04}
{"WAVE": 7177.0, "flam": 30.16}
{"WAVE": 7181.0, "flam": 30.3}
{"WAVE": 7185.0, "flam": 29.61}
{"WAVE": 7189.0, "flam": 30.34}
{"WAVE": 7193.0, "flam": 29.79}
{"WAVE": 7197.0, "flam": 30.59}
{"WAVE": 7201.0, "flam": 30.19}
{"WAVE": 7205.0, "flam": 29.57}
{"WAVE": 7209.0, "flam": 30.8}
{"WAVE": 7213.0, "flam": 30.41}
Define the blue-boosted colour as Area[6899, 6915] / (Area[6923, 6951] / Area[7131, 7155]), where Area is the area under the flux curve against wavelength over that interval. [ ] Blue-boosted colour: 416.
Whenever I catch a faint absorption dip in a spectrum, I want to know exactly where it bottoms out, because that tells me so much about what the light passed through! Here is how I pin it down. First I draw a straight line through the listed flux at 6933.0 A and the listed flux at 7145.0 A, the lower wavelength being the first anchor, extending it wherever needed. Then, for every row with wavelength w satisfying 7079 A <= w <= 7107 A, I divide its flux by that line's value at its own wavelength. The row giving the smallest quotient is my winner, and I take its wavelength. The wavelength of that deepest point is 7101.0 A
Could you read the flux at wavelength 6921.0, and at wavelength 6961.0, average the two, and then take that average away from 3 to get -29.6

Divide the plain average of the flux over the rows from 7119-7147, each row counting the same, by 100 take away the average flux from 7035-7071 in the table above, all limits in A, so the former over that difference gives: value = 0.444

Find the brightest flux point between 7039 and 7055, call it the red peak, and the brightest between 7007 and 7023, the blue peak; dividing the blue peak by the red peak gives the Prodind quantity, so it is 1.00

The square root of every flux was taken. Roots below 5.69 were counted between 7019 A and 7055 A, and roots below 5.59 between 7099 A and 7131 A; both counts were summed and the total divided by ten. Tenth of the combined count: 1.5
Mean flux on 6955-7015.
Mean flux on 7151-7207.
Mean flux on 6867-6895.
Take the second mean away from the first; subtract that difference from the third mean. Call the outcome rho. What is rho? 31.0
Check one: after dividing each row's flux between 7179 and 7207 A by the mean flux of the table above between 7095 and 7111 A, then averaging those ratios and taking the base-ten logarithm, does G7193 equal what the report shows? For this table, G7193 -0.013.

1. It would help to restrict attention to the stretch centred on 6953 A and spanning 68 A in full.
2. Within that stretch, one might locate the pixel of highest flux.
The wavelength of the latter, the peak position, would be 6921.0 A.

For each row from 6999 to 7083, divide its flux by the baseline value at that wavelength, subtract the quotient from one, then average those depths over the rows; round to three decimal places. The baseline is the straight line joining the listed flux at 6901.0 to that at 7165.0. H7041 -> -0.020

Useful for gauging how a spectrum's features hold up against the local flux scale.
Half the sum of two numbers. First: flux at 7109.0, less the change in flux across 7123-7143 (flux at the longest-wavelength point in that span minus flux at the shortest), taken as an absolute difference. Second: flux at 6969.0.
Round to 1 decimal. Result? 32.0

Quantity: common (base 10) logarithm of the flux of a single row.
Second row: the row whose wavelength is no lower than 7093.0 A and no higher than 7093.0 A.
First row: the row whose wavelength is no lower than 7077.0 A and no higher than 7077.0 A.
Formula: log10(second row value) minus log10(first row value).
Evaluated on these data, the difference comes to 0.013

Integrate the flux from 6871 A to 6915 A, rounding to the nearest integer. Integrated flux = 1427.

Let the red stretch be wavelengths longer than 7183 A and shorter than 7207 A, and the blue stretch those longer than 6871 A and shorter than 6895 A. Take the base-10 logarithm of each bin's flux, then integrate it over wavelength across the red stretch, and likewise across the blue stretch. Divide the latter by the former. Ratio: 1.023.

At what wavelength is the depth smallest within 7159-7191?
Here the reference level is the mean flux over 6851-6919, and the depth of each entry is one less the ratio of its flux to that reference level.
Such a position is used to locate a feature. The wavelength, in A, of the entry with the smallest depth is 7161.0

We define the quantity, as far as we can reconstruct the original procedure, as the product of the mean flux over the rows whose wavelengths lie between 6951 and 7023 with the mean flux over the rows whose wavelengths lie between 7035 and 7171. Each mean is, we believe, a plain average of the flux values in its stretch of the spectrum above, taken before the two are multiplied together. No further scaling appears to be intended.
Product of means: 988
